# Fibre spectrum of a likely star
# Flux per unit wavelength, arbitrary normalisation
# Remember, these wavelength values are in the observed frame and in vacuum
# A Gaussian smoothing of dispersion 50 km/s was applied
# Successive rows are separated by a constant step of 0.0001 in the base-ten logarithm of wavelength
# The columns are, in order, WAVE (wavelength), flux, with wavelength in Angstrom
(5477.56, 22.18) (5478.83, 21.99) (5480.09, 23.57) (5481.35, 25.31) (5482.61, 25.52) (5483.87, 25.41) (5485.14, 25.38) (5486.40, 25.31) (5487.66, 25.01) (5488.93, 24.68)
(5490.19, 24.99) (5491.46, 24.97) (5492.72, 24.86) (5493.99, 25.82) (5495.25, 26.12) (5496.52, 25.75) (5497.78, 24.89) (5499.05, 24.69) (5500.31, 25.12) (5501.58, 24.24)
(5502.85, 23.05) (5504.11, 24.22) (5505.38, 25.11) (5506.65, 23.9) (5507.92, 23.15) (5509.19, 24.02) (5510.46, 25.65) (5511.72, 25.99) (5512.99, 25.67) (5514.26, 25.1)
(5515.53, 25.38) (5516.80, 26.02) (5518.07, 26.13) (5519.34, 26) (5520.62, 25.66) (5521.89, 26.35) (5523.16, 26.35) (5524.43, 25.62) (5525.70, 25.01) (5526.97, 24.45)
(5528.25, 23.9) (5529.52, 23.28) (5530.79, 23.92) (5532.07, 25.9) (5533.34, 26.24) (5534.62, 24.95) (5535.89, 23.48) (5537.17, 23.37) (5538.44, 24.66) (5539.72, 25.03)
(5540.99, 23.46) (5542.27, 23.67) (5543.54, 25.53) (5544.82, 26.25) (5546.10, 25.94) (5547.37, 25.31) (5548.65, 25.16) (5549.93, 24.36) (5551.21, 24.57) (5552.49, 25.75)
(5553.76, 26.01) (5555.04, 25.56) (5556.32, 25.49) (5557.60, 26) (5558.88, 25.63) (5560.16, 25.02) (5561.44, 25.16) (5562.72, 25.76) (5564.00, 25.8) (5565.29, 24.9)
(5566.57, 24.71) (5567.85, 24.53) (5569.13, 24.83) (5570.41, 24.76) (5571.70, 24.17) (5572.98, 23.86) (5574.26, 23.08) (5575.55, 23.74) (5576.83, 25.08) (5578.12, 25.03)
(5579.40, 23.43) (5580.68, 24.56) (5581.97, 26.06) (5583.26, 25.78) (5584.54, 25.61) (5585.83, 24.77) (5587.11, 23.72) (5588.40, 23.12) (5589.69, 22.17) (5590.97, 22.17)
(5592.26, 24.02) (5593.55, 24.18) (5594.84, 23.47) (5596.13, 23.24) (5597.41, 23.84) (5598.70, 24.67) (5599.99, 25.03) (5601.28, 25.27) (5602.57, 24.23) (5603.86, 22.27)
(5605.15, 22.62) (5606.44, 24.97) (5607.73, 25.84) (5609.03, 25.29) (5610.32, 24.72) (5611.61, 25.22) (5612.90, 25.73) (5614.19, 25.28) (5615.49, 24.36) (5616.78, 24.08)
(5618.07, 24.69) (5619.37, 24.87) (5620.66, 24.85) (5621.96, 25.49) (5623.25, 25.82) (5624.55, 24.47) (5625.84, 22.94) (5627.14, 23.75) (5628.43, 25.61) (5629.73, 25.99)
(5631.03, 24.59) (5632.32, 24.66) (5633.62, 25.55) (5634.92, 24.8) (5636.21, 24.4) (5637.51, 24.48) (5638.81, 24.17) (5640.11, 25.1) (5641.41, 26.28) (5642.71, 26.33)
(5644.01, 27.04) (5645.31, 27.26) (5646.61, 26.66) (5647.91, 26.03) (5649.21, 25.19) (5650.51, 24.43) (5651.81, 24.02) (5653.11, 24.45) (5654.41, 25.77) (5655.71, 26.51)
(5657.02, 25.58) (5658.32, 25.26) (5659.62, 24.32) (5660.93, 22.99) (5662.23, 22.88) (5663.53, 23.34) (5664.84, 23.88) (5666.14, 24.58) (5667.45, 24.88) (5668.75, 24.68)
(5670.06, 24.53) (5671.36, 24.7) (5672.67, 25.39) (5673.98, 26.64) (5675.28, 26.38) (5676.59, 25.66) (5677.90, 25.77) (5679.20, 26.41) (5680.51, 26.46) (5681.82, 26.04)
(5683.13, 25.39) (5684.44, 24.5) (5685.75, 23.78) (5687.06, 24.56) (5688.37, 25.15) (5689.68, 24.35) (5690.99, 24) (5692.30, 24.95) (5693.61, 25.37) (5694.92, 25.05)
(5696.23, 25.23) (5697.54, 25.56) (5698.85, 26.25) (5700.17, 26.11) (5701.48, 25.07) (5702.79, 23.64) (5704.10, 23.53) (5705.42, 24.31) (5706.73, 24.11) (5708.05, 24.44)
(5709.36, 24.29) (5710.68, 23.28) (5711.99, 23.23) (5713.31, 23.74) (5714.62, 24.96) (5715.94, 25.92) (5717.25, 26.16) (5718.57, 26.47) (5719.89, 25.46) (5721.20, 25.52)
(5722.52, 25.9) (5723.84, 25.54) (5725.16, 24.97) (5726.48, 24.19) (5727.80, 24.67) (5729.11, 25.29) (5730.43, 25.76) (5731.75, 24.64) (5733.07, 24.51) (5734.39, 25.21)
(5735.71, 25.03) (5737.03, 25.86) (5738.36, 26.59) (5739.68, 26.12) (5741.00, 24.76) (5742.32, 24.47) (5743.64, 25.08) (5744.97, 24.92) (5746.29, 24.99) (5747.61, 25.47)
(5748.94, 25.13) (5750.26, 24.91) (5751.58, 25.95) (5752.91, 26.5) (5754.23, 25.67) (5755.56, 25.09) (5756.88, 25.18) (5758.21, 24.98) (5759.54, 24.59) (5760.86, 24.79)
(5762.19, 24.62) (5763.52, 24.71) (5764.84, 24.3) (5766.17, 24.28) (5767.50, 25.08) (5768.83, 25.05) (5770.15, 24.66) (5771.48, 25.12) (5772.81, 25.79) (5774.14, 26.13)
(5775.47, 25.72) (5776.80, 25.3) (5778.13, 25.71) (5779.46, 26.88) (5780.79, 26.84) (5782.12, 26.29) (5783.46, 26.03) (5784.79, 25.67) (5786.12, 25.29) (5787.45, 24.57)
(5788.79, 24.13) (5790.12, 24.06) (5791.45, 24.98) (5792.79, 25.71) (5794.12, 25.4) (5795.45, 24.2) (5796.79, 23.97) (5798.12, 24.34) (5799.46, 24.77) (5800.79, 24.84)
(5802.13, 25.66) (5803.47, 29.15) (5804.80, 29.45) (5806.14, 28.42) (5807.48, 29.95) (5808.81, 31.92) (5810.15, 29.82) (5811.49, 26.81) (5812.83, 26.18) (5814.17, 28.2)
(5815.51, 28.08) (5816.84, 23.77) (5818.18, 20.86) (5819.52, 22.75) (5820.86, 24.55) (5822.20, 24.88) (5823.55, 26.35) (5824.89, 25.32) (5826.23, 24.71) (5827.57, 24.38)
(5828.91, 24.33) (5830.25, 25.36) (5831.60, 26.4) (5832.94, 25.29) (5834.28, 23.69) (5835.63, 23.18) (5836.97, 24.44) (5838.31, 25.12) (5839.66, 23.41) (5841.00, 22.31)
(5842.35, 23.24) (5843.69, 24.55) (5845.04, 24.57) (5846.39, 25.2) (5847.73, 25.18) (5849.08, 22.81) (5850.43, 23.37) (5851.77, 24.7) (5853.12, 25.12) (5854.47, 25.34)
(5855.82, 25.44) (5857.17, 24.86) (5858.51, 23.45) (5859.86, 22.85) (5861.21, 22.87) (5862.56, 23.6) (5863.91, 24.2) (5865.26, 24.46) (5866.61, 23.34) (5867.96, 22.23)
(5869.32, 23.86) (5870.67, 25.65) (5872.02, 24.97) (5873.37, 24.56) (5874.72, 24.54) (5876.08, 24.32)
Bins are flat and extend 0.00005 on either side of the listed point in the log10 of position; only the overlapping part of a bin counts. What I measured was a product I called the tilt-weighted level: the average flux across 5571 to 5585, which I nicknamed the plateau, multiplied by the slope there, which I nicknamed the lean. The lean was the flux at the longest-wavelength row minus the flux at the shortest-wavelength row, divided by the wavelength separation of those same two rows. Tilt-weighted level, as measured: 2.8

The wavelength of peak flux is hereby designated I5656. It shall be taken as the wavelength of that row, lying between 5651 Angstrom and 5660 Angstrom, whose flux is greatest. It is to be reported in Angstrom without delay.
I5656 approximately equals 5655.71 Angstrom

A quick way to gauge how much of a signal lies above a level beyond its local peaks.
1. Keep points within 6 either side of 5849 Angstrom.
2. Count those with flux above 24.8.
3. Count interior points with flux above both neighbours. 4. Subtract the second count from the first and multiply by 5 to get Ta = 15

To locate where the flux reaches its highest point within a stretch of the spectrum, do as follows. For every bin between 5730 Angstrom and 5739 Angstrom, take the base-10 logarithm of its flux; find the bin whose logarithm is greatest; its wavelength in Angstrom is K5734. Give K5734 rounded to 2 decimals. 5738.36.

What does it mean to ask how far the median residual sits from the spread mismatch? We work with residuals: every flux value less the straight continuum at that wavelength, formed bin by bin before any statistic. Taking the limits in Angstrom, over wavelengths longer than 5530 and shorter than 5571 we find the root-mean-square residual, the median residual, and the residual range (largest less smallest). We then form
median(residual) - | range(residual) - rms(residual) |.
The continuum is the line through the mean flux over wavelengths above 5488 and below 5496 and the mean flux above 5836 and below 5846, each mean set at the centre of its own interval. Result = -2.0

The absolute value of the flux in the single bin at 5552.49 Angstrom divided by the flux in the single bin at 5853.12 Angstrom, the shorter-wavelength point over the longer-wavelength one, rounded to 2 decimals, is 1.03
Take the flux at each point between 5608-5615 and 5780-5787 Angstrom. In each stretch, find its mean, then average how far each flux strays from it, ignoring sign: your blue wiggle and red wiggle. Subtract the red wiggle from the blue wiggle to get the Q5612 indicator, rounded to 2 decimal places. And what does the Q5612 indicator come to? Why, -0.21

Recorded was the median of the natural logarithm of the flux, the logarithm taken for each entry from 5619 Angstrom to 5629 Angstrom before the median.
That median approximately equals 3.21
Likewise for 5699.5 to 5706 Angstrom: 3.19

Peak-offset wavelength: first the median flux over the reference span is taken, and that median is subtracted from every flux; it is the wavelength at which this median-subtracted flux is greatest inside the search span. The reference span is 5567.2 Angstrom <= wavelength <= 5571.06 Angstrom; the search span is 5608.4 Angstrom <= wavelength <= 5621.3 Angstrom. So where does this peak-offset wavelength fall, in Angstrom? 5612.90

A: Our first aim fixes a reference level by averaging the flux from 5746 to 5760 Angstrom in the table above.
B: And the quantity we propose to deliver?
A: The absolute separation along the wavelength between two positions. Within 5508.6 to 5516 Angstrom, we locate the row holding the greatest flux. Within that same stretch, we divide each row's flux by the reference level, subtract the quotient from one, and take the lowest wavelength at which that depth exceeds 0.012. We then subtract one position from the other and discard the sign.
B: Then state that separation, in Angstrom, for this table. 2.5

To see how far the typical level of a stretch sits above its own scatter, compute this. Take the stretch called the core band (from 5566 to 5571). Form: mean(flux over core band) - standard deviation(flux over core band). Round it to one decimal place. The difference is 24.6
